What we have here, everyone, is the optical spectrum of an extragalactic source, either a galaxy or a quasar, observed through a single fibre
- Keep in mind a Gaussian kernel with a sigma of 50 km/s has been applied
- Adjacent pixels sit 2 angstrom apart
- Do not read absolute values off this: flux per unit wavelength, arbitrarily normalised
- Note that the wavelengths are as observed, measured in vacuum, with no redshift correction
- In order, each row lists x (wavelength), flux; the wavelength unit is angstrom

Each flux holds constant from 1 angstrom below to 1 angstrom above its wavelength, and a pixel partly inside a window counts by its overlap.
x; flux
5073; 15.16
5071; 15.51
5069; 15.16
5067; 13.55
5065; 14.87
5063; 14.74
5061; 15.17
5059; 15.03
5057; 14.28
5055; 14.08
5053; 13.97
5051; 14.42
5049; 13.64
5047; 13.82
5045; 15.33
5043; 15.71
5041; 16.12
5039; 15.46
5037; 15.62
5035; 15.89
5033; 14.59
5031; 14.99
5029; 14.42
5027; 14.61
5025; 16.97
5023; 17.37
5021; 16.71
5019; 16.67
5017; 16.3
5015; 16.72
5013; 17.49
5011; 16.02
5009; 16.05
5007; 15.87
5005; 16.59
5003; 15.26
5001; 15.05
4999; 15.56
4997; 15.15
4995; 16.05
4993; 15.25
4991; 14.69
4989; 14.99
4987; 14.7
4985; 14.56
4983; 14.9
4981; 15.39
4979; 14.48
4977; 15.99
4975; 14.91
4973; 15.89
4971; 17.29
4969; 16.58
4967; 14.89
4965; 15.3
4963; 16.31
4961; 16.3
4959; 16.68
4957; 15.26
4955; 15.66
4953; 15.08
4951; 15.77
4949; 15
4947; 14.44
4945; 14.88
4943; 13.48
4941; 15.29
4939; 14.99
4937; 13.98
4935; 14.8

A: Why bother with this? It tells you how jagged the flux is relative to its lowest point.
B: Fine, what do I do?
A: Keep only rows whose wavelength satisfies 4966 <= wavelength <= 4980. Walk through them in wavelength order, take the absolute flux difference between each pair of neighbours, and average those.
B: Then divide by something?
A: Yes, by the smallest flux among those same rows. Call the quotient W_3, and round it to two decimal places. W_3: 0.08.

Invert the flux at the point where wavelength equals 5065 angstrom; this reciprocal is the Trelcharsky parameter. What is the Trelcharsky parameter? 0.067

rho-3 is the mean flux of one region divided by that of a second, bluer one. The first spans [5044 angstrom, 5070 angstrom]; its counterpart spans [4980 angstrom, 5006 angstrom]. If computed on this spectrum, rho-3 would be 0.95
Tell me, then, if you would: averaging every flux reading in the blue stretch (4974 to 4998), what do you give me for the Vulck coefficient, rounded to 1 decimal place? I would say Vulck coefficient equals 15.1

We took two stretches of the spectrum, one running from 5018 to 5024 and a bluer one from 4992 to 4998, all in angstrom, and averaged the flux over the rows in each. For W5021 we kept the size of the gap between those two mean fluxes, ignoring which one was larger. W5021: 1.4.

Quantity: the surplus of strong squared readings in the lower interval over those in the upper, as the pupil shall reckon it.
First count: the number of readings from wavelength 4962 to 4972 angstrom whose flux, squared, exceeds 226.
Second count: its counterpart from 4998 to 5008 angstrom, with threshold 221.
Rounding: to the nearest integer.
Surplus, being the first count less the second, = -1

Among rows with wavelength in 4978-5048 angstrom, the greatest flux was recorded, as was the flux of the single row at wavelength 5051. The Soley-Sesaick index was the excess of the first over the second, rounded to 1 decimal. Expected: 3.1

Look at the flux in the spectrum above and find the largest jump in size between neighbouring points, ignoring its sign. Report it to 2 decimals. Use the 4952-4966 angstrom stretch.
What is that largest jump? 1.42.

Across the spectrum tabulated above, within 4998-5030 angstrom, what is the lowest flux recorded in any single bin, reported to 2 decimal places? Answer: 14.42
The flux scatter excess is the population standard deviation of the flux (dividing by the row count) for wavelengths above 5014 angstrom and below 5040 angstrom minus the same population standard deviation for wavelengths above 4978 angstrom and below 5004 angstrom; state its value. 0.54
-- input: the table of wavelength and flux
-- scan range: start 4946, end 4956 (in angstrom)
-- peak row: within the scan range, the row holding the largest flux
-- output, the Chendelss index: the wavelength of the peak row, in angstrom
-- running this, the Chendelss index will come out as 4951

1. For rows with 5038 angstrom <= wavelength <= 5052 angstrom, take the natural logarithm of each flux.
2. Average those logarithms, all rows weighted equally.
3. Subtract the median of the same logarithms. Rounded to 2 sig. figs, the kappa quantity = -0.028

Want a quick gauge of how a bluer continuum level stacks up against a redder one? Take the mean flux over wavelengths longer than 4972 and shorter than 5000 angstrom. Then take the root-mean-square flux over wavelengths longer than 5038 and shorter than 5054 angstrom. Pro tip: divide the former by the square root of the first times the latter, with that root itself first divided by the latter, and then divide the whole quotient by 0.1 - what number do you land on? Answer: 150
